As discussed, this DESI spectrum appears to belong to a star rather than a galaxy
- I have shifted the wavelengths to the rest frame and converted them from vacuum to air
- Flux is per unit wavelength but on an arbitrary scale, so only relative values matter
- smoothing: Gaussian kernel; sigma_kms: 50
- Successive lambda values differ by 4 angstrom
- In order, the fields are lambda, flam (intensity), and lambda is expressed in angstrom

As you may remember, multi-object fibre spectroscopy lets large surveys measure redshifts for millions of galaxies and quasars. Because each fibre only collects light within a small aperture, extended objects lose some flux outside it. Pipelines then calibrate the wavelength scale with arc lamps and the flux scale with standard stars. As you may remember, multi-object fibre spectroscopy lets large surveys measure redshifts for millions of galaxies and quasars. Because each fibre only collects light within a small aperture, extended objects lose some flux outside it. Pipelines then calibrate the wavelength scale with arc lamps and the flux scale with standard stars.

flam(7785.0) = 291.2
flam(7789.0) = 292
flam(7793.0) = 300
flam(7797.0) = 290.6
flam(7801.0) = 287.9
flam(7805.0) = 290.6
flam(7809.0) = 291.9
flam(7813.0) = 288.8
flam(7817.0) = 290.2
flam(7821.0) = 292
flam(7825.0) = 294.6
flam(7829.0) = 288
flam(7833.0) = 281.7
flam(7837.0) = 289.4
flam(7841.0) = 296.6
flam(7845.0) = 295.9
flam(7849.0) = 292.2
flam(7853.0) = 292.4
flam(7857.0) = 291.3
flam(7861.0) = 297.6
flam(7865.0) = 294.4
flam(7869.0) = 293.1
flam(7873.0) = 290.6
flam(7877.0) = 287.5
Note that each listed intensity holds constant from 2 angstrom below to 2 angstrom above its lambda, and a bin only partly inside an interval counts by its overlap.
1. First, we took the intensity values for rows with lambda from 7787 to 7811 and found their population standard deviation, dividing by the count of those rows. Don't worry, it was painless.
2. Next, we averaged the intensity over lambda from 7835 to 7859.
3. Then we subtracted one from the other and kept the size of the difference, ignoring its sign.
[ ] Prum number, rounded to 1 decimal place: 289.2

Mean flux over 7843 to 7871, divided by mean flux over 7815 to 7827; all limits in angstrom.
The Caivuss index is 1.01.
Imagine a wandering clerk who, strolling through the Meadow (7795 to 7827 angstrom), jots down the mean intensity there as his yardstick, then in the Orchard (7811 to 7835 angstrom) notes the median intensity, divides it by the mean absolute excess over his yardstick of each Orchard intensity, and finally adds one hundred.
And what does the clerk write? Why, 189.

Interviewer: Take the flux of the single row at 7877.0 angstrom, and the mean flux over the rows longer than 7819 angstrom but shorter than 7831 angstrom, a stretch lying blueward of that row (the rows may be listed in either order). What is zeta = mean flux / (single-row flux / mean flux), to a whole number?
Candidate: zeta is 296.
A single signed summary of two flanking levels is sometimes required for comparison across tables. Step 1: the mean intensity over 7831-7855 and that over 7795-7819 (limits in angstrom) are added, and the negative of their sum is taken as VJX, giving -581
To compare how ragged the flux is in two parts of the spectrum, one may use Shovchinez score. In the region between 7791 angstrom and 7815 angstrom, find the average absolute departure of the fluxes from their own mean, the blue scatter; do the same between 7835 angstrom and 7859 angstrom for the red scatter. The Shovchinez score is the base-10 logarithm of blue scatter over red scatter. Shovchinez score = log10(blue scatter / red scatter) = 0.12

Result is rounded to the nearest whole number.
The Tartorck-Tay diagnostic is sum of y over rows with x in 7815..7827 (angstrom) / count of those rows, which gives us 292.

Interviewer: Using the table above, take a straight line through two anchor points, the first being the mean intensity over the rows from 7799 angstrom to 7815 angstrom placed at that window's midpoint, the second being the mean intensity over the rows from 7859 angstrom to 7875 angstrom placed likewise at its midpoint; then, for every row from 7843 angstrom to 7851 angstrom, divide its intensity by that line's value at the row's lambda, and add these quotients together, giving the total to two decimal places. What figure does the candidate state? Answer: 2.01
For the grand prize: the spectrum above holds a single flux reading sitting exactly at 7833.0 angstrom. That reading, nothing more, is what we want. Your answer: 281.7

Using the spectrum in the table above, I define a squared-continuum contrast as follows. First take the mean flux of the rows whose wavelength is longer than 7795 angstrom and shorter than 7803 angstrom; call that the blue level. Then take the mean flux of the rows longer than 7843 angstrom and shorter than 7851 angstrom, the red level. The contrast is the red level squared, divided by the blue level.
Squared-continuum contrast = 299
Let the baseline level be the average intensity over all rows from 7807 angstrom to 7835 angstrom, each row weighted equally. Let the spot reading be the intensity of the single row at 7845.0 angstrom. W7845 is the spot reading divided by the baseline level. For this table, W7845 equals 1.02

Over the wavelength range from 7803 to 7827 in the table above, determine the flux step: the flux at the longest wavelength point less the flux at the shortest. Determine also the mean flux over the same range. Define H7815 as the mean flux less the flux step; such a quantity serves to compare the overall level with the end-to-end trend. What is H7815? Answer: 287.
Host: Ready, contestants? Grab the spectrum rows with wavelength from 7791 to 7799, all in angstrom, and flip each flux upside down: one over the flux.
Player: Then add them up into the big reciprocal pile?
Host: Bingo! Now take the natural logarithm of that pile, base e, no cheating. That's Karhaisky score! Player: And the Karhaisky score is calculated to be -5.0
